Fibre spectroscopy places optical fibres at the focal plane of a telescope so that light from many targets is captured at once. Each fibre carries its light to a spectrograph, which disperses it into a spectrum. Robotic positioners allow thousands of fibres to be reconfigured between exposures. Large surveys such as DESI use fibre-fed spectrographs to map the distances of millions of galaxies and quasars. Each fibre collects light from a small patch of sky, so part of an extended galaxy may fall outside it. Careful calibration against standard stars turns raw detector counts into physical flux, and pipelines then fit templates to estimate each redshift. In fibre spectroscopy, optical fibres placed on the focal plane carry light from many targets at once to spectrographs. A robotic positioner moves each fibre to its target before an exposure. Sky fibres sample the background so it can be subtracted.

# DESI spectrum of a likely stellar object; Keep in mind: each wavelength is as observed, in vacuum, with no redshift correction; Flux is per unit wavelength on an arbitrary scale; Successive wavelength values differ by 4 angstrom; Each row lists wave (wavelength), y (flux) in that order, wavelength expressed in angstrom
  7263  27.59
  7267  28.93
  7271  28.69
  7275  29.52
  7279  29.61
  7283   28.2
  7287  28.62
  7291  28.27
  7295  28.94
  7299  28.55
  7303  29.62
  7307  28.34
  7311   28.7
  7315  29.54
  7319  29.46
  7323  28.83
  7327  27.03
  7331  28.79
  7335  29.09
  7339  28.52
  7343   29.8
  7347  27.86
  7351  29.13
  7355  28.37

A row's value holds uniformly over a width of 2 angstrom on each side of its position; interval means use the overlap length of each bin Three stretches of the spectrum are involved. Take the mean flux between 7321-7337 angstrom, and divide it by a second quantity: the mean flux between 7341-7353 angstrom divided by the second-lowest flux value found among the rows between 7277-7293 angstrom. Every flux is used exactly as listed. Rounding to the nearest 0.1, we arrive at 27.8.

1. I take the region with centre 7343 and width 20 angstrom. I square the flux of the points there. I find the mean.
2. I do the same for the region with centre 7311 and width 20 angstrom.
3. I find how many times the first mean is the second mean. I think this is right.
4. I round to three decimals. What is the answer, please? 0.983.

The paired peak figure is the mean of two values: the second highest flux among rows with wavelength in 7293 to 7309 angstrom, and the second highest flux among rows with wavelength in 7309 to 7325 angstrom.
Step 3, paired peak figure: 29.2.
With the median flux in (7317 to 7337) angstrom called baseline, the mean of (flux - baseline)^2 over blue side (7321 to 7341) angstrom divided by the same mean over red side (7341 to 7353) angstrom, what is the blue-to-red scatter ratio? 1.0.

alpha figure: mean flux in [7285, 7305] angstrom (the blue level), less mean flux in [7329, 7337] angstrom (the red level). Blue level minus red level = -0.14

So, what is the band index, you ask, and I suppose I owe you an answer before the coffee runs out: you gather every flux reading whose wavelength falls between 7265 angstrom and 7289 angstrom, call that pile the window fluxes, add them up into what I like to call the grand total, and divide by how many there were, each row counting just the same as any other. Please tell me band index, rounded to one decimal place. 28.9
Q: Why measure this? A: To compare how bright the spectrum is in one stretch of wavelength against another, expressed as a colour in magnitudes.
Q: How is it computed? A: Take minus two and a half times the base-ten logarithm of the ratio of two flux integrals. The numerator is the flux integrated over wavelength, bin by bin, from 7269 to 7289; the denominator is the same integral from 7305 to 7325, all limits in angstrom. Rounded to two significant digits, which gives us 0.0017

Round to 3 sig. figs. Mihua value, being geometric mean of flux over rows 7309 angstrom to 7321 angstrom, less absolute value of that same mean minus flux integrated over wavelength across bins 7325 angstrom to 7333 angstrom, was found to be -165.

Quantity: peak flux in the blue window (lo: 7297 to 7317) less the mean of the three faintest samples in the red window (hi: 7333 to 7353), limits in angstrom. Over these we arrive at 1.1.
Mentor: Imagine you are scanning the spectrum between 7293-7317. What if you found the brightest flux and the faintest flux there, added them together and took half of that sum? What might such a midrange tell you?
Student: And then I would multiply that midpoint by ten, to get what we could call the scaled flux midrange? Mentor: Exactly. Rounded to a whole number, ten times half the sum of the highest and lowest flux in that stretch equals 290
